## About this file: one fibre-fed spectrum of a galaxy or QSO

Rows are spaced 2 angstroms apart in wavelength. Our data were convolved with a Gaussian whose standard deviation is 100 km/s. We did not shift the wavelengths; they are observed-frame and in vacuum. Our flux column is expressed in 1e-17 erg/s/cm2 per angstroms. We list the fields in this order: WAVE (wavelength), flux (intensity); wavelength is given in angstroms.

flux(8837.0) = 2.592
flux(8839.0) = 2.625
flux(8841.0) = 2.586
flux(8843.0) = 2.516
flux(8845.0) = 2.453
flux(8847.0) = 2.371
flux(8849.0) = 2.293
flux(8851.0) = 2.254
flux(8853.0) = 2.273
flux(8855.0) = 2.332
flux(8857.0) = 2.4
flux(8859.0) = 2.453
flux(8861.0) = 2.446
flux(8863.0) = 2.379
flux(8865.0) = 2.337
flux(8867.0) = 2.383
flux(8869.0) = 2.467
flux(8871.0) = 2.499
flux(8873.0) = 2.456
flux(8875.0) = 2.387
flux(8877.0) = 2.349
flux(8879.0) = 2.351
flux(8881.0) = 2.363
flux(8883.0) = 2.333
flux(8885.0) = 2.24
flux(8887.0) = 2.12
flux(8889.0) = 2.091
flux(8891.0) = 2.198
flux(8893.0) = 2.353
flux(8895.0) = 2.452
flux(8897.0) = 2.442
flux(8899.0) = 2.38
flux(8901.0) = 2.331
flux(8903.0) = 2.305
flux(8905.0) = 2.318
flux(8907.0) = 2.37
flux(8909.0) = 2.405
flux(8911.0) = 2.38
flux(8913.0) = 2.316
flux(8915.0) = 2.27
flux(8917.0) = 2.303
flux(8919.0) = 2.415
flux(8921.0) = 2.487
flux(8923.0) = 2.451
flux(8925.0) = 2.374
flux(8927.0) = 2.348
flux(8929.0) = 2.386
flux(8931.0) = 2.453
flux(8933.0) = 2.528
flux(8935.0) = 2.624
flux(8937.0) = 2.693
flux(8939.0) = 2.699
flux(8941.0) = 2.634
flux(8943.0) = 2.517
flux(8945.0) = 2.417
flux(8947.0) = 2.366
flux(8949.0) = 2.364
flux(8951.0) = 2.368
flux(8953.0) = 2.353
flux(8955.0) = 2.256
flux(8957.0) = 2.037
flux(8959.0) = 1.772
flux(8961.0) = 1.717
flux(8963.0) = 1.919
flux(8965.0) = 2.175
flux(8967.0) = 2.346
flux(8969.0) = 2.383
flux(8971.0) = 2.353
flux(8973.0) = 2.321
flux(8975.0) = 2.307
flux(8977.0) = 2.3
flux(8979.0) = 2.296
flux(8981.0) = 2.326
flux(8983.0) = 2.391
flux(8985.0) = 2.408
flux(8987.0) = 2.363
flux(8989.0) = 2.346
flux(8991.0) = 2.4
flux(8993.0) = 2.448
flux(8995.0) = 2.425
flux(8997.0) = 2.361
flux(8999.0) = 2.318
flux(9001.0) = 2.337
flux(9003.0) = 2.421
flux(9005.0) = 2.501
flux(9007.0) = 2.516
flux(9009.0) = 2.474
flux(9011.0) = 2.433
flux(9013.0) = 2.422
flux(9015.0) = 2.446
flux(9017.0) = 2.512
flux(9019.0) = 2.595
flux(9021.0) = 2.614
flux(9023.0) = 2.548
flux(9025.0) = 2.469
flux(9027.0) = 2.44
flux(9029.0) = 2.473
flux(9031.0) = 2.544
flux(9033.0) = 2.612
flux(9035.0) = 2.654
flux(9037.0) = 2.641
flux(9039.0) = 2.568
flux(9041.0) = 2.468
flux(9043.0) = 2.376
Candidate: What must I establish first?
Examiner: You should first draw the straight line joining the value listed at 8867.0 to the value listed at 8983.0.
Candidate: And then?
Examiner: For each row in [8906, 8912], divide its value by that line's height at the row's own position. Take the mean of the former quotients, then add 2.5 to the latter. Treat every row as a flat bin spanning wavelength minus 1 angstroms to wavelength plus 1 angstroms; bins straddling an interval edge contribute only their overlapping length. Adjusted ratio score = 3.50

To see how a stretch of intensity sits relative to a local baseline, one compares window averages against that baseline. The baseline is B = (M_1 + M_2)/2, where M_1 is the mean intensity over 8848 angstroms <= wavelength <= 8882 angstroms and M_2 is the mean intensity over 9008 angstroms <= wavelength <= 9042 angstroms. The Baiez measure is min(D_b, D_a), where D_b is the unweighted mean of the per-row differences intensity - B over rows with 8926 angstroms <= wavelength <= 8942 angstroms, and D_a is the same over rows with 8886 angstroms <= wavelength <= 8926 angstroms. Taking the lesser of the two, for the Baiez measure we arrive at -0.113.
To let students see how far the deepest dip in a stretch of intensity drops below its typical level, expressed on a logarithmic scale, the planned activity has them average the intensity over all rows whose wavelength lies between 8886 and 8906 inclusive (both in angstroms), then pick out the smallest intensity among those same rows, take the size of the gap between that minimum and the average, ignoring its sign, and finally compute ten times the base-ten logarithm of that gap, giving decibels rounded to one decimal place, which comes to -6.8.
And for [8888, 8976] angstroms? -2.1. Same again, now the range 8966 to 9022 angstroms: -9.6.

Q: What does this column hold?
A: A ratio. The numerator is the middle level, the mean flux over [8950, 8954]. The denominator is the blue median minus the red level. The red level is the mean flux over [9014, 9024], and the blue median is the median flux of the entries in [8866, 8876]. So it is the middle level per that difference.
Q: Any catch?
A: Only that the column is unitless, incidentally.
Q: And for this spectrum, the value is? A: -27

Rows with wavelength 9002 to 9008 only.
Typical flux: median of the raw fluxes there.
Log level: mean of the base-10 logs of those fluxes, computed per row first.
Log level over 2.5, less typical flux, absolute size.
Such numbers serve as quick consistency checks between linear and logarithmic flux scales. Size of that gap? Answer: 2.34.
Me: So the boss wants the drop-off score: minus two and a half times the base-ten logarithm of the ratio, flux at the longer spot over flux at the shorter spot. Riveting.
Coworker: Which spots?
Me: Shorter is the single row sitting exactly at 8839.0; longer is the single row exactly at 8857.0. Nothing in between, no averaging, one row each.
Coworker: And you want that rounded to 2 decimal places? 0.10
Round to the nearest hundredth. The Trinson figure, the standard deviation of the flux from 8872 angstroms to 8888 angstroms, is 0.10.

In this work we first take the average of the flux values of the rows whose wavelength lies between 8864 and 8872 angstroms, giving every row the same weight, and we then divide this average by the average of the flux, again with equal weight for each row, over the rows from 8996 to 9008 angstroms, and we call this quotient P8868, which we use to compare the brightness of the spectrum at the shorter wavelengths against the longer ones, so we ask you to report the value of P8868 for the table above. 1.01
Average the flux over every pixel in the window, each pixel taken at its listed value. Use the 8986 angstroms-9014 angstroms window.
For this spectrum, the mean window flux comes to 2.41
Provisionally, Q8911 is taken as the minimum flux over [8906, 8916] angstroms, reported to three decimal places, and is 2.270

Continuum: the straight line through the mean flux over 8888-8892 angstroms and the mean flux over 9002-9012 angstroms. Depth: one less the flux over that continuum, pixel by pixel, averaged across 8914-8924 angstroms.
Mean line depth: -0.072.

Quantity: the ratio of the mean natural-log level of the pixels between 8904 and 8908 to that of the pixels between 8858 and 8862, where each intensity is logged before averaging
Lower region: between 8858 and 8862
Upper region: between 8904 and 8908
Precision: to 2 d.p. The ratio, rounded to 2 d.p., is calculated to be 0.95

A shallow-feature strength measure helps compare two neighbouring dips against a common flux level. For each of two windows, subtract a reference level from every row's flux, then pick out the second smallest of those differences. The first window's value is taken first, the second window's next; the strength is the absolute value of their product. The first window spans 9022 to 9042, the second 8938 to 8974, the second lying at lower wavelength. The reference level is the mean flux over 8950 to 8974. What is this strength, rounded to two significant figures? 0.12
